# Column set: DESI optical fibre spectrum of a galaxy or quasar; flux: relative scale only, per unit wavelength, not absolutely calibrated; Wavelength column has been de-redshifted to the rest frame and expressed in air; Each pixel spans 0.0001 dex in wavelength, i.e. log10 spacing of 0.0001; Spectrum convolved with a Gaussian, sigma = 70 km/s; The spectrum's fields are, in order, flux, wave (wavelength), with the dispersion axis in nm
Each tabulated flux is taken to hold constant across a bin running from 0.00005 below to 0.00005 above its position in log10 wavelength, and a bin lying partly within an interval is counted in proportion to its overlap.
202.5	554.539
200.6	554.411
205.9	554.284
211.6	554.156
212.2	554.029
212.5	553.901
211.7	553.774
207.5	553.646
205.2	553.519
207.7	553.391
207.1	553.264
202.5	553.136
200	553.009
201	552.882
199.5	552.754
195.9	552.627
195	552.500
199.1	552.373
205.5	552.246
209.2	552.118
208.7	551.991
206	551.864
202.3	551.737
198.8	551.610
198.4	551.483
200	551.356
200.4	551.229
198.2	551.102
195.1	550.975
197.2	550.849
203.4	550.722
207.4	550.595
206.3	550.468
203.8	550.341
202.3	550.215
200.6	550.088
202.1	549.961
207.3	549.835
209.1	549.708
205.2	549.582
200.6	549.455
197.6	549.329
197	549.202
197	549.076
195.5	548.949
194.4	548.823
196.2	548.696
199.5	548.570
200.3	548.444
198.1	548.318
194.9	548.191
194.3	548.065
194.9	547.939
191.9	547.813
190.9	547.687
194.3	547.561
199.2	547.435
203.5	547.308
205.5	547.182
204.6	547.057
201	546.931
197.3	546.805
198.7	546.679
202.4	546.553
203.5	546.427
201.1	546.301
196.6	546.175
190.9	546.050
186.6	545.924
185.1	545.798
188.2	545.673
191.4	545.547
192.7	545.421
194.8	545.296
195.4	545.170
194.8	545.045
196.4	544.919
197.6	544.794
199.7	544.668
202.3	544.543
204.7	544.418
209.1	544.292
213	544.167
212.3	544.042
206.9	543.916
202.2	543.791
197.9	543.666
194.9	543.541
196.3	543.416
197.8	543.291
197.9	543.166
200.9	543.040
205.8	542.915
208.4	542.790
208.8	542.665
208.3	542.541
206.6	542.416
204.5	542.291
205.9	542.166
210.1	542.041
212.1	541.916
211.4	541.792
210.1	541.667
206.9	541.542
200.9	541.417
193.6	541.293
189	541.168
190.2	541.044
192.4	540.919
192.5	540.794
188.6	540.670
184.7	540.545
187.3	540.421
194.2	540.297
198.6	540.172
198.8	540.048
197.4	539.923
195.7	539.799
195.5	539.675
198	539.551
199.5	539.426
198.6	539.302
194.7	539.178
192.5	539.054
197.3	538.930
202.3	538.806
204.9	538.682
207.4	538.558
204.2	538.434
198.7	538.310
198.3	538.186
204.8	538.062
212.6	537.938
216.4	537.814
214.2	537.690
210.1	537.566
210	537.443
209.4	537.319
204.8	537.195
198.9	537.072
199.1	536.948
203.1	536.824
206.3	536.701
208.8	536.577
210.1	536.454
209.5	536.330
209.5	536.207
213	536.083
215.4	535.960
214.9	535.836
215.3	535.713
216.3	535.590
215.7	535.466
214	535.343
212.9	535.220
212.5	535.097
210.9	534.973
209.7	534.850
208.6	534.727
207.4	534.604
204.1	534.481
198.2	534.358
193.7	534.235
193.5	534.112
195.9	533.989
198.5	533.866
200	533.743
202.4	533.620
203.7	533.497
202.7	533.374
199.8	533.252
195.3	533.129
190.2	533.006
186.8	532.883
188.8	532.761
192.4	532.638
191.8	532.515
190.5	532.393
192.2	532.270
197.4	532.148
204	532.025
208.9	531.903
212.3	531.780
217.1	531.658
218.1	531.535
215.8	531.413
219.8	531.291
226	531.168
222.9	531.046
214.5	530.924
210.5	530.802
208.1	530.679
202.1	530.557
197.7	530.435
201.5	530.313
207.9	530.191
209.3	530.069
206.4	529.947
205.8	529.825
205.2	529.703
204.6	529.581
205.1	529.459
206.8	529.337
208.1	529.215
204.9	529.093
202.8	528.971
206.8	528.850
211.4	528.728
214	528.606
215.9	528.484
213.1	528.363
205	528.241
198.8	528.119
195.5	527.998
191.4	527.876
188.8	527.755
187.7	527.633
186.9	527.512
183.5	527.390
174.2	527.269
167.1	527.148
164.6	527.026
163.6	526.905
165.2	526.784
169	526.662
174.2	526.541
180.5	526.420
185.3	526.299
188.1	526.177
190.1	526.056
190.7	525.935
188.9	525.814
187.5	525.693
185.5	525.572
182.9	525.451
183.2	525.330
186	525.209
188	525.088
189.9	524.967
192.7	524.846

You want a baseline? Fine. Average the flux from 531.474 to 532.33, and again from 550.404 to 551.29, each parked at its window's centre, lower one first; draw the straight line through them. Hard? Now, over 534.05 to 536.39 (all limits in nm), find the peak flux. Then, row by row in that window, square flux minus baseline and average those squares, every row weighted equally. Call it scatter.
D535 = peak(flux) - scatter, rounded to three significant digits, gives 157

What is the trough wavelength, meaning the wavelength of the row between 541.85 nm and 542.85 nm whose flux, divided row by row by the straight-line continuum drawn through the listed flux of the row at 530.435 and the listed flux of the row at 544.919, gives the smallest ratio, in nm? 542.291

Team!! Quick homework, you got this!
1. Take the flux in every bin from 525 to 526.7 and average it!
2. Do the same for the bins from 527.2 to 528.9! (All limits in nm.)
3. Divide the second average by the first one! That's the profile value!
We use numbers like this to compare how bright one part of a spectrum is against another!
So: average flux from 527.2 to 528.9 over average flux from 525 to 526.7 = 1.07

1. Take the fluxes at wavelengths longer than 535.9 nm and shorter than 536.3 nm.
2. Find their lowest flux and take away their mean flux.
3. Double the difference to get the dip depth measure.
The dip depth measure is -6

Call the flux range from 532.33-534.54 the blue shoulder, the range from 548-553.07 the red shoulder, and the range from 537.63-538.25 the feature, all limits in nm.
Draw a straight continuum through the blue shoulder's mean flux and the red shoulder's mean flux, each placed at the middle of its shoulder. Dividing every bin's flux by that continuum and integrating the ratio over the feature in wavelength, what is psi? 0.657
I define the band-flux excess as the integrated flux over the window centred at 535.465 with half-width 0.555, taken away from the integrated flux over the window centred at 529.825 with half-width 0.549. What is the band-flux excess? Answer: -11.7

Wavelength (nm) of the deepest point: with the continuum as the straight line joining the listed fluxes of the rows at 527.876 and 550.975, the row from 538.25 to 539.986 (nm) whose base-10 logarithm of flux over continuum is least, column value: 539.054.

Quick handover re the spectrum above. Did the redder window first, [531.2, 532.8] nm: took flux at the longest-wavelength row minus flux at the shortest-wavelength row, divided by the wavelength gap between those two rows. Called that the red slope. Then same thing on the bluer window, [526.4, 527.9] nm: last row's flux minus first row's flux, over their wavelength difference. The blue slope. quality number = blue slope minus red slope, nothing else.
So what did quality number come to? 29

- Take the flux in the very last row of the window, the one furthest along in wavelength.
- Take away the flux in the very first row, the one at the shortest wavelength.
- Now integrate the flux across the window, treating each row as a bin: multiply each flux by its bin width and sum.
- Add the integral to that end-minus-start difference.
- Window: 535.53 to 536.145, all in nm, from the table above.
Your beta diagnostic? 129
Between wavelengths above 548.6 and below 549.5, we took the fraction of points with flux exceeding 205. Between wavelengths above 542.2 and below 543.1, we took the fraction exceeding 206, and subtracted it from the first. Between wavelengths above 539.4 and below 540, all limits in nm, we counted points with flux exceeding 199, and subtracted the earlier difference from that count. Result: 1.6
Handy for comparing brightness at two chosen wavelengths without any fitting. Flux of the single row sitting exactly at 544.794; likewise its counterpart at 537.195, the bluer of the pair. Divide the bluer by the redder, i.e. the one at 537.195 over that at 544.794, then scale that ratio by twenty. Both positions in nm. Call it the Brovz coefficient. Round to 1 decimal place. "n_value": 20.7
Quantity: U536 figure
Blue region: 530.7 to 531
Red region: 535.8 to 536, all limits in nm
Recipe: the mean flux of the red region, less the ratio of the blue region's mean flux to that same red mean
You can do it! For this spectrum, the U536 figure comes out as 214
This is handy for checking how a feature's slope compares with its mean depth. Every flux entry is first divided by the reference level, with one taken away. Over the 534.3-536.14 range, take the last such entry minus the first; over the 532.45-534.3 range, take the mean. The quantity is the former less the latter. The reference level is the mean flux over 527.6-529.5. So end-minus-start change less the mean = 0.11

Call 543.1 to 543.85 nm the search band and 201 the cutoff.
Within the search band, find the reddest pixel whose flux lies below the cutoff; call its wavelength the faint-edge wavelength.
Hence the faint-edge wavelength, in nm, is 543.666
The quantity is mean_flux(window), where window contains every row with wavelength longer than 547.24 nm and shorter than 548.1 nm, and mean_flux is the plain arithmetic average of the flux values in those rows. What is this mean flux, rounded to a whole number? 196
